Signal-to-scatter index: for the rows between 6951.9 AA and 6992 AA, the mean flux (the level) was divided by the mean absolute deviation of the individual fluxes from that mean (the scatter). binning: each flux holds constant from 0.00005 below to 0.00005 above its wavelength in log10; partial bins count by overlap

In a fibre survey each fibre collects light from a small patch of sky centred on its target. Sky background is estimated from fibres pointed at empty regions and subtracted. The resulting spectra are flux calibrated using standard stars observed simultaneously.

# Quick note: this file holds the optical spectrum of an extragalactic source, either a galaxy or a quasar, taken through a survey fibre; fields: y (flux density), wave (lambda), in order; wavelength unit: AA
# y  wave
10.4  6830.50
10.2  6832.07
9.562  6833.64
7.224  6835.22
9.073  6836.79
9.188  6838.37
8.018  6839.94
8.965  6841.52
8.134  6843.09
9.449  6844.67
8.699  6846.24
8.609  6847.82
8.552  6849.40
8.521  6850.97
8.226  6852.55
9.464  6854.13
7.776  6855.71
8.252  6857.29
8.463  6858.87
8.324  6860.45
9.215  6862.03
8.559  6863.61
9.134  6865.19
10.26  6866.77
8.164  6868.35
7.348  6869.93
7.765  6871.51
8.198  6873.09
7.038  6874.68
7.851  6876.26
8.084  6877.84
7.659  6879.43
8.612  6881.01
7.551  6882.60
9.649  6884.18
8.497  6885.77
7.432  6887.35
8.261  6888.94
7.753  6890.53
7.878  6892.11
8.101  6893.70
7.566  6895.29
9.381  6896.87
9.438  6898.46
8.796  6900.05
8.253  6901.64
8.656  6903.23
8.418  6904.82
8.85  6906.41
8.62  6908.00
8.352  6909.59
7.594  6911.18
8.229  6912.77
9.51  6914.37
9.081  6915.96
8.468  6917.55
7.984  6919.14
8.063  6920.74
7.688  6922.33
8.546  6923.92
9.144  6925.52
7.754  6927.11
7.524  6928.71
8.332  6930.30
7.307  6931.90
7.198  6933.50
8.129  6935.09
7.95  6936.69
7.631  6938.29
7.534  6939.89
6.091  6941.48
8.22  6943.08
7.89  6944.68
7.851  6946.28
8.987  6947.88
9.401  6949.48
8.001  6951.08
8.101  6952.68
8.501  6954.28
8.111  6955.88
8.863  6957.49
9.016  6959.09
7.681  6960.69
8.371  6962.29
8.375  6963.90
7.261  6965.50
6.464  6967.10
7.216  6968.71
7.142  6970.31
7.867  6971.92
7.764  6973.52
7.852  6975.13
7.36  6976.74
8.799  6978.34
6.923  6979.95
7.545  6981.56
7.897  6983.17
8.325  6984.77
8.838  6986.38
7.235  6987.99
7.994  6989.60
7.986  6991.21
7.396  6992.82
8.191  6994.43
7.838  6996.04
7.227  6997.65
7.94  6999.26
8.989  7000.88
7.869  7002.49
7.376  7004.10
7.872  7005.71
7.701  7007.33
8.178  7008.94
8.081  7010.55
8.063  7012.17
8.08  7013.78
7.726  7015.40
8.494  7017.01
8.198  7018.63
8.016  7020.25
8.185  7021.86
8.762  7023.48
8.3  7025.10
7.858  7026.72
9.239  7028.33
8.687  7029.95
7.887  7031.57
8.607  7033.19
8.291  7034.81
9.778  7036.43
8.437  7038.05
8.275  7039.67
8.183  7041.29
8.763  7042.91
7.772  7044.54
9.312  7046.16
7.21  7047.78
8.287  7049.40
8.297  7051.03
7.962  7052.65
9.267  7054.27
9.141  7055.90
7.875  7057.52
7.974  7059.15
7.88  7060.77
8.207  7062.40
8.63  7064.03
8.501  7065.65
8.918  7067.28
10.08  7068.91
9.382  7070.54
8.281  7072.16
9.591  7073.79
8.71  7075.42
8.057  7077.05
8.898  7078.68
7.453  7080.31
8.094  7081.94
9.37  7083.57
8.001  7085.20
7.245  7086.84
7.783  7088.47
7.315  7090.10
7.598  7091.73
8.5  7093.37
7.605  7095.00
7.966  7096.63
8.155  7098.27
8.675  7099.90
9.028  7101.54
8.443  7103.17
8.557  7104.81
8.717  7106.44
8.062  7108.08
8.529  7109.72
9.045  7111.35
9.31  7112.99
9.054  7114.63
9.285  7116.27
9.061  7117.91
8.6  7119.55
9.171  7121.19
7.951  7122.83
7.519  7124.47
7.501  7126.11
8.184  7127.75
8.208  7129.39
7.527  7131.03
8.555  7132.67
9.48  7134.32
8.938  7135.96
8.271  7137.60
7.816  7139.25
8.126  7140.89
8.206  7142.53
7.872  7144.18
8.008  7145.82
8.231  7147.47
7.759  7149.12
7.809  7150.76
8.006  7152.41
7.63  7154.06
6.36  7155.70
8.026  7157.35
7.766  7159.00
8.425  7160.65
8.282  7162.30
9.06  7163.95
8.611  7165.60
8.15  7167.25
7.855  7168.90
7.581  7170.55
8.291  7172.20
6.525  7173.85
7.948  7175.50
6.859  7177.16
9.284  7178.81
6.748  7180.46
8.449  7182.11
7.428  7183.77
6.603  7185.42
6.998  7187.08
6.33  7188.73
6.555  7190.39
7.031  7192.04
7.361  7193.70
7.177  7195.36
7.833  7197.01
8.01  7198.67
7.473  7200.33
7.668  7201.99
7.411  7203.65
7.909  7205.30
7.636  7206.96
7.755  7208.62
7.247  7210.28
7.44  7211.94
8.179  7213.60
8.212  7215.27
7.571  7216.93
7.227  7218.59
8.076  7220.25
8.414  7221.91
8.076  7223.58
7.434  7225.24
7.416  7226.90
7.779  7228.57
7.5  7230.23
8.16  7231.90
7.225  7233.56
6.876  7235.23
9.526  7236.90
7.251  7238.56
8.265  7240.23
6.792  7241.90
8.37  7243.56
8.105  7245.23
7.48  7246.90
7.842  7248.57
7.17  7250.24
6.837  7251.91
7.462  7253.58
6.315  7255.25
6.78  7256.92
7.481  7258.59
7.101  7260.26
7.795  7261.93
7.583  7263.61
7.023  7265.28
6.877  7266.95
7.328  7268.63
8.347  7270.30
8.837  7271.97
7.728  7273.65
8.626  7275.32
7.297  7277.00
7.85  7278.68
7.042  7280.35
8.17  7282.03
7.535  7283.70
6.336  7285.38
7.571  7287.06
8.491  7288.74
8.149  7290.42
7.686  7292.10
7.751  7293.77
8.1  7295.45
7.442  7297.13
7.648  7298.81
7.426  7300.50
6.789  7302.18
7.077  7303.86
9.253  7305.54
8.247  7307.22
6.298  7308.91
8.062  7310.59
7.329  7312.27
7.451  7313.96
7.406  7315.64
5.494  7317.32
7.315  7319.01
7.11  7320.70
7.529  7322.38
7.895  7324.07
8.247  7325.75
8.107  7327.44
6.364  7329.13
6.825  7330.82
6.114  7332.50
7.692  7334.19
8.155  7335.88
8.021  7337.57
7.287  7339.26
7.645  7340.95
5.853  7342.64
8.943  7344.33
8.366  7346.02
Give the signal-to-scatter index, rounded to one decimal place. 15.2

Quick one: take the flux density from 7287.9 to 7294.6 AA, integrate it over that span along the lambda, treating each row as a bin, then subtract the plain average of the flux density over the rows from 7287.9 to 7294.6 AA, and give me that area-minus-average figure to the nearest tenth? 45.8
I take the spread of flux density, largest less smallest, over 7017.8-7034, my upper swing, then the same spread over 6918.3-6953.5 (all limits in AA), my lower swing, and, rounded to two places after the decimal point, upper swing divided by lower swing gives 0.42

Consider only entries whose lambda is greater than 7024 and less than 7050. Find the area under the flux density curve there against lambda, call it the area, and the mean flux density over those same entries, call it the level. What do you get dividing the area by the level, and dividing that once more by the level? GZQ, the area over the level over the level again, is 3.08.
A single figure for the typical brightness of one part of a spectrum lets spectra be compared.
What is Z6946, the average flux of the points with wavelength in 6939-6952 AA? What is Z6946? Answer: 8.0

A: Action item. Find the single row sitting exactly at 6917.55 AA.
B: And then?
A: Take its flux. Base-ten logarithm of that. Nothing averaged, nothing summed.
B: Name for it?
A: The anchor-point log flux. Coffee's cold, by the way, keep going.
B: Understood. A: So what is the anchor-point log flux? 0.928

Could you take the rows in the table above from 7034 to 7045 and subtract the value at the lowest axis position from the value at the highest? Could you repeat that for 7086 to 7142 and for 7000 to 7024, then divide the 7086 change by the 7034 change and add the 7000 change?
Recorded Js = -1.9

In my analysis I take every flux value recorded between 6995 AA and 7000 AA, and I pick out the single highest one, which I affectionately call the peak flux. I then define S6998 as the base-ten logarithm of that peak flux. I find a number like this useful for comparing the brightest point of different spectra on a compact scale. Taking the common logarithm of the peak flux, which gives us 0.900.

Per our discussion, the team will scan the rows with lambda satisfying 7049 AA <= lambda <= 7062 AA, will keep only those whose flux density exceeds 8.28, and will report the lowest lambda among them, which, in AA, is 7049.40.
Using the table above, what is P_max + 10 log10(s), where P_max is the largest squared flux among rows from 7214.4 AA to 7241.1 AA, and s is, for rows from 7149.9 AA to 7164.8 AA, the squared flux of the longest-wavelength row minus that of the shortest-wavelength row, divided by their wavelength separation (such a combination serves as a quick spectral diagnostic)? 93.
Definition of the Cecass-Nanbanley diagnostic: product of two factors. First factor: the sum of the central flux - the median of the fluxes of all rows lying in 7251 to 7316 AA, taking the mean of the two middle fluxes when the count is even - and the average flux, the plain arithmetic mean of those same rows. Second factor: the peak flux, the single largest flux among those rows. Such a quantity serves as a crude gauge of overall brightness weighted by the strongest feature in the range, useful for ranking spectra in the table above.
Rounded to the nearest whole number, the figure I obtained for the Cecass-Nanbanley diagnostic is 139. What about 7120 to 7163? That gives 152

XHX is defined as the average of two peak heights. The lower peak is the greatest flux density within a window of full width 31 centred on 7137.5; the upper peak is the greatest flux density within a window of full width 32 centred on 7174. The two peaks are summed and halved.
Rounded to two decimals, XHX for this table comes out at 9.38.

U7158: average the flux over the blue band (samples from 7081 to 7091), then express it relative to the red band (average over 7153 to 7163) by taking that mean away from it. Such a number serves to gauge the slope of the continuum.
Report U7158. 0.2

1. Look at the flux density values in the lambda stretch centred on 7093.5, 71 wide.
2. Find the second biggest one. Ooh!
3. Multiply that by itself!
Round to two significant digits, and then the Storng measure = 92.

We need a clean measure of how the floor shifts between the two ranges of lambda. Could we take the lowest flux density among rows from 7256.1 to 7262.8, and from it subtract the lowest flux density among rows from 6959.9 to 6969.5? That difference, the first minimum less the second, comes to 0.3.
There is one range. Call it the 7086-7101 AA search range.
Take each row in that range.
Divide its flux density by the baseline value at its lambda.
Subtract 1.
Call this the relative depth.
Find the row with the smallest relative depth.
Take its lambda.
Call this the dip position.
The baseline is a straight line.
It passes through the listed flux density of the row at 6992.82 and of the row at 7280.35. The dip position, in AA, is 7086.84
